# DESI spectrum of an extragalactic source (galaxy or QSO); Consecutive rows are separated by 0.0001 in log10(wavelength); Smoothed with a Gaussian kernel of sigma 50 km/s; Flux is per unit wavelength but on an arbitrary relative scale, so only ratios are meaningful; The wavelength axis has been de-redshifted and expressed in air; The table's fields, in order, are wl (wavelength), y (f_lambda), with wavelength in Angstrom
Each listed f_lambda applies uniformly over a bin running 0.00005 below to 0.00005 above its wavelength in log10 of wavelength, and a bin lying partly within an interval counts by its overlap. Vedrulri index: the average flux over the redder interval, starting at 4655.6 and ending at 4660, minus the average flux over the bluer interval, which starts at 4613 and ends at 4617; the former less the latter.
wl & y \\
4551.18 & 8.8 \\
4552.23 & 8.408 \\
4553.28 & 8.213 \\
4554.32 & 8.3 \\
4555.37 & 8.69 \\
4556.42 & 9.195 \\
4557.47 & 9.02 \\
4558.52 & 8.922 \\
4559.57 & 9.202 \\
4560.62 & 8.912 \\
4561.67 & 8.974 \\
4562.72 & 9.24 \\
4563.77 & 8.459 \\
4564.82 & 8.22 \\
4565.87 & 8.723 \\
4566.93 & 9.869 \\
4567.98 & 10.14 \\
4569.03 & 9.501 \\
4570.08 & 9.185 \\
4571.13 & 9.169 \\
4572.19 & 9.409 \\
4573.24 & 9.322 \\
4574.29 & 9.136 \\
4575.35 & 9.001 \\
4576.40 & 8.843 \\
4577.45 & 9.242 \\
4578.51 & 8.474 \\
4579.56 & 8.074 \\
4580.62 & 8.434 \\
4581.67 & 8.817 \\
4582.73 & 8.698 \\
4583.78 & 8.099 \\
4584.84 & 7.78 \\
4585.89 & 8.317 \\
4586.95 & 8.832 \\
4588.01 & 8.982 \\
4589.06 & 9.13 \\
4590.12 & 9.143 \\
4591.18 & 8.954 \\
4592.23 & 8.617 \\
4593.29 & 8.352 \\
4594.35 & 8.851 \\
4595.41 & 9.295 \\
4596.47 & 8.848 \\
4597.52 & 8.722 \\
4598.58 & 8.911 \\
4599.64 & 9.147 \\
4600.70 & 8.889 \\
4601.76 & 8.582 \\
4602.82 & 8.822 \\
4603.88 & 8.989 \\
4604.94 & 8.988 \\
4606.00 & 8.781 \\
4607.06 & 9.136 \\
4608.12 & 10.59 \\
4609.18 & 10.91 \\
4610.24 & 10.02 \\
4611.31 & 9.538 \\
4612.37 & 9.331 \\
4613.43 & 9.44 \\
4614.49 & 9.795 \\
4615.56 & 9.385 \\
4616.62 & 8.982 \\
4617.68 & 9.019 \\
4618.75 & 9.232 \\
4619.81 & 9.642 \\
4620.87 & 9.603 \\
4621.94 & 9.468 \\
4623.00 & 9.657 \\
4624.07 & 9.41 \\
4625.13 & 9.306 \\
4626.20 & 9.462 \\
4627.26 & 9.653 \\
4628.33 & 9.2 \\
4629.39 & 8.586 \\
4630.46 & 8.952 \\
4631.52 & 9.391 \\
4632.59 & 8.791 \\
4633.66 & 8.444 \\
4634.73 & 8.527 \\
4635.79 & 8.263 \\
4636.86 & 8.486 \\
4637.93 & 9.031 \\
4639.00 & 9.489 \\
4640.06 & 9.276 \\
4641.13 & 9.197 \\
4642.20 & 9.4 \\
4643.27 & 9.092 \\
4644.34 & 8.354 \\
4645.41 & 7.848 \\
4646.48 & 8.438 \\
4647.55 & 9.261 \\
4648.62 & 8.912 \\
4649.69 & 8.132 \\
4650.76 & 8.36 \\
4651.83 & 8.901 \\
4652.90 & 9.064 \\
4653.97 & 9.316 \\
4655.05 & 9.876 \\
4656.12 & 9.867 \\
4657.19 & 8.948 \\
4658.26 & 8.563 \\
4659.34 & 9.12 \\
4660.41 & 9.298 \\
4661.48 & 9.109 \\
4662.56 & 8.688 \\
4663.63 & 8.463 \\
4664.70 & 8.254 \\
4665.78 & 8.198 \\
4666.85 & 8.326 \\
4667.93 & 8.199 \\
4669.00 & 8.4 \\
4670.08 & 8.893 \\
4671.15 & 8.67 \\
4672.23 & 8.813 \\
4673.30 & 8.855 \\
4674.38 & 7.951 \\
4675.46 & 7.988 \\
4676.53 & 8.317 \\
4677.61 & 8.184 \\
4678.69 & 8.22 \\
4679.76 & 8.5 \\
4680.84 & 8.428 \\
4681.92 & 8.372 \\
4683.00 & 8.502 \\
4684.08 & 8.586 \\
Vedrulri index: -0.28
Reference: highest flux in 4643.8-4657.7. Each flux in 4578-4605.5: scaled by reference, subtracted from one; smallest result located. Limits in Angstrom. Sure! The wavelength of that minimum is 4595.41 Angstrom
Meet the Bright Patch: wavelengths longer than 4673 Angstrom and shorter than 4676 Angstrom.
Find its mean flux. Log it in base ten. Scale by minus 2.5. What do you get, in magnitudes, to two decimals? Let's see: -2.29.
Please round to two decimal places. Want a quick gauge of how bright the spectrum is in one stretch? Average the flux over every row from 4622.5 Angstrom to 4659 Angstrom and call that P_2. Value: 8.98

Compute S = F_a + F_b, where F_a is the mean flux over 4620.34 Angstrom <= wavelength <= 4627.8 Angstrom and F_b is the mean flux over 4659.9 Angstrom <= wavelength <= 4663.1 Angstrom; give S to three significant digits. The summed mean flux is 18.5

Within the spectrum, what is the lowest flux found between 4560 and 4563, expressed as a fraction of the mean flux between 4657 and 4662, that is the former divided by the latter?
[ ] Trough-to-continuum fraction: 0.99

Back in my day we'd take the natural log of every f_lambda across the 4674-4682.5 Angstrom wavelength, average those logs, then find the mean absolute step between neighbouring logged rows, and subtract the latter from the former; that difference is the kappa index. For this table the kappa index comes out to 2.09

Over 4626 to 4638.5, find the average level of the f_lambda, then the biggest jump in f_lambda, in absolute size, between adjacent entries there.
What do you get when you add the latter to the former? 9.5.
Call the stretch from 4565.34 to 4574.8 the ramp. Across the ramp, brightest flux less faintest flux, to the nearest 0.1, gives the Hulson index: 1.4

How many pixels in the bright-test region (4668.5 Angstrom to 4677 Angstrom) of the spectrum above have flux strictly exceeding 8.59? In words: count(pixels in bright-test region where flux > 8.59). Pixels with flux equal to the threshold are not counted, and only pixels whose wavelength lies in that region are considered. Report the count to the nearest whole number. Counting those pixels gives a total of 4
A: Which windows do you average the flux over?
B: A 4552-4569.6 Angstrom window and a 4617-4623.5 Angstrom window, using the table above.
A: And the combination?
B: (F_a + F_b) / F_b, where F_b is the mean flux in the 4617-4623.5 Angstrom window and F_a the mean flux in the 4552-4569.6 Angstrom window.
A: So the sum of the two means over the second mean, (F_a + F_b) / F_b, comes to 1.95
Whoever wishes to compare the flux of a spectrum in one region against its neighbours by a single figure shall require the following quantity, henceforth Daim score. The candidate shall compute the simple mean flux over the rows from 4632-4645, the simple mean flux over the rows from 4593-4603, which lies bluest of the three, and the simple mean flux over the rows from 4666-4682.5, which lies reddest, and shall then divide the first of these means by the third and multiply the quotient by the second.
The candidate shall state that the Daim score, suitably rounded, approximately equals 9.32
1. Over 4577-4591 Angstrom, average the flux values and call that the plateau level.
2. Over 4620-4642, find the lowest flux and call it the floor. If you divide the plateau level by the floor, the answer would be 1.04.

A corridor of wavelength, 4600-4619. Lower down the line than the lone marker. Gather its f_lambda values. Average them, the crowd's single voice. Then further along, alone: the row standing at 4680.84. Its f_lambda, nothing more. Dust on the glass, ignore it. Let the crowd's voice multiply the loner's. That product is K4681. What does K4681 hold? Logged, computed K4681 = 79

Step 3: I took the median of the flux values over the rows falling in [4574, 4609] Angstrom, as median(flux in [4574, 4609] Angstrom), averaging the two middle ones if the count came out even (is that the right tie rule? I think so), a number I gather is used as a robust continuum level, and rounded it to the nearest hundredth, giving 8.85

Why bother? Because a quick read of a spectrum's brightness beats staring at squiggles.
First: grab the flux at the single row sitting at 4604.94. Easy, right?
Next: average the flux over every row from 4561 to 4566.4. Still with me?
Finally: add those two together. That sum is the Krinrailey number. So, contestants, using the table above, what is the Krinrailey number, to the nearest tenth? 17.7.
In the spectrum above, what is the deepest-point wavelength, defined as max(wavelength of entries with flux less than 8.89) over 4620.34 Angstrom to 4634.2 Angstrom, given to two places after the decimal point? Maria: 4633.66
